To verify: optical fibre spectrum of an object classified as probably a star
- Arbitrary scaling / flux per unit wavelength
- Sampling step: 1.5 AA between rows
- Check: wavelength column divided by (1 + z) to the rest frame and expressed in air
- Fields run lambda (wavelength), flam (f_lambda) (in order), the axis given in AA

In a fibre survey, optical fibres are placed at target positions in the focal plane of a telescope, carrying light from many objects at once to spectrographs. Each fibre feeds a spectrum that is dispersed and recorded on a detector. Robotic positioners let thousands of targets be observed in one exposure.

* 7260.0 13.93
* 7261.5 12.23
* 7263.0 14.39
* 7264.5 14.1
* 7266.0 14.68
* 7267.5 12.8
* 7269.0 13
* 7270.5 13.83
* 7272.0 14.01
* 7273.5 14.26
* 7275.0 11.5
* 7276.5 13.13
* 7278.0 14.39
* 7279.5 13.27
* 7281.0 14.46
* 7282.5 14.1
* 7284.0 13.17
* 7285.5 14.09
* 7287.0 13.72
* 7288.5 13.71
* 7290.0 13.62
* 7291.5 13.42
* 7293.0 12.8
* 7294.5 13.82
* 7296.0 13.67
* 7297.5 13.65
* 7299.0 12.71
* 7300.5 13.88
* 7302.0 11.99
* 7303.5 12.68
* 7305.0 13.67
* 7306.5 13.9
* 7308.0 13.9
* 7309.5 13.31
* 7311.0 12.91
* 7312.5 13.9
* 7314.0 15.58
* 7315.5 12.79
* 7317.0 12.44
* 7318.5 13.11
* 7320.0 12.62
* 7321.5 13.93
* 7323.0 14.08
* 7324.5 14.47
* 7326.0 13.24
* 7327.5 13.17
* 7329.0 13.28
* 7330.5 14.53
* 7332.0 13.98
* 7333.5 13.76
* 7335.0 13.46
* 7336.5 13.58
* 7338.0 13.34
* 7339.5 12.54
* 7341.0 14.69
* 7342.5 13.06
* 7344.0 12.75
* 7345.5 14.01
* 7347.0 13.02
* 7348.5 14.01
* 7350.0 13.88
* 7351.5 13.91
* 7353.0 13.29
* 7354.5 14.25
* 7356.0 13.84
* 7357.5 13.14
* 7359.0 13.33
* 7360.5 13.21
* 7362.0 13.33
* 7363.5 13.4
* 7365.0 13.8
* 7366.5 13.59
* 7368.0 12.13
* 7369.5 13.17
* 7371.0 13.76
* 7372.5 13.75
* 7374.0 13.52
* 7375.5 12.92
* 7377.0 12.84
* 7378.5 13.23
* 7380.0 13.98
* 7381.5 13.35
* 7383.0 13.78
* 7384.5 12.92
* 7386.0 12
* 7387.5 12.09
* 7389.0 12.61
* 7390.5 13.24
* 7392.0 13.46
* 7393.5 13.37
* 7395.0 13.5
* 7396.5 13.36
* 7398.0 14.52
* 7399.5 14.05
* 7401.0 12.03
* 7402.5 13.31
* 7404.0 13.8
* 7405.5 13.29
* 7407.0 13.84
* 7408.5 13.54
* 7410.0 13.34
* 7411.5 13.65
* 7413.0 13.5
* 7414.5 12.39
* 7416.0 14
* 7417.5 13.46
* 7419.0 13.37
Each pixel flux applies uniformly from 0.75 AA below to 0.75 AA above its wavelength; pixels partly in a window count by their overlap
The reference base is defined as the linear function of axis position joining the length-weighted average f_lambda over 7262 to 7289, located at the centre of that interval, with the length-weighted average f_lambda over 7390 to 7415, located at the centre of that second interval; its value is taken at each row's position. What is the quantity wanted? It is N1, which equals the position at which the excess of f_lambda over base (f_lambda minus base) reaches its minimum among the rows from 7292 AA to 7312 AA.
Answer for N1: 7302.0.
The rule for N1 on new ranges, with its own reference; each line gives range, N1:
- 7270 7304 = 7275.0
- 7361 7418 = 7386.0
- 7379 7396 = 7386.0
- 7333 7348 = 7339.5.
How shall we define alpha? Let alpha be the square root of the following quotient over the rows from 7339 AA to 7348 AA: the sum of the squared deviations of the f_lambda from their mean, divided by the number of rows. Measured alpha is 0.76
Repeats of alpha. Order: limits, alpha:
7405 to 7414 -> 0.18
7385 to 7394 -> 0.60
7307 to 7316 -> 0.93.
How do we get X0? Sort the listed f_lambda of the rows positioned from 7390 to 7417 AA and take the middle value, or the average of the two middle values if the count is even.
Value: 13.5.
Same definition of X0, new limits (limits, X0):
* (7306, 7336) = 13.6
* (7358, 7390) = 13.3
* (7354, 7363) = 13.3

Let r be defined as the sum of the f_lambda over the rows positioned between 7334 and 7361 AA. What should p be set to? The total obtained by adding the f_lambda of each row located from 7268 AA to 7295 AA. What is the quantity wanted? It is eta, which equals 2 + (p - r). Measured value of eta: 3.0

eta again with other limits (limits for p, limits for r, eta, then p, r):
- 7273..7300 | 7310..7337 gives 0.7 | 243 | 245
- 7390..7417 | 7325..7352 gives 0.0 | 242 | 244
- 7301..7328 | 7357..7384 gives 3.5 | 242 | 240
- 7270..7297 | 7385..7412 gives 8.0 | 245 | 239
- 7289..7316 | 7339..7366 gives 0.7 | 242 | 243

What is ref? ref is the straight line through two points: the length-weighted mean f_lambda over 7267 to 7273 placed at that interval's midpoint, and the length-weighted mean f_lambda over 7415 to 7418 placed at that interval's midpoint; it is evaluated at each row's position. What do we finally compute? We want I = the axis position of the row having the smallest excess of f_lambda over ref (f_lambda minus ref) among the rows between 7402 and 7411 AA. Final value 7405.5 AA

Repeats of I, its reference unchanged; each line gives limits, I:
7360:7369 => 7368.0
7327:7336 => 7327.5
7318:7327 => 7320.0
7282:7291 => 7284.0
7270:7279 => 7275.0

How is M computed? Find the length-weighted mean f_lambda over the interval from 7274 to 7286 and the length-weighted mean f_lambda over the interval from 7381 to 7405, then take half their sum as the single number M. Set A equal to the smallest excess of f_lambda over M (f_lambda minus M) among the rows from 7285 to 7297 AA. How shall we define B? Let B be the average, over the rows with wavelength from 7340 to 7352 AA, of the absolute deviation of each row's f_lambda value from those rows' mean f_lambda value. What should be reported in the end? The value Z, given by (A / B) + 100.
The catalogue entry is 99.0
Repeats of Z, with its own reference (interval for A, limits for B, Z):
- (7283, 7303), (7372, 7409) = 97.0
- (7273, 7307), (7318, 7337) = 95.9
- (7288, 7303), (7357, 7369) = 95.6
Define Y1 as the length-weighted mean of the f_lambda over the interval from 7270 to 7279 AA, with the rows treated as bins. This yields 13.50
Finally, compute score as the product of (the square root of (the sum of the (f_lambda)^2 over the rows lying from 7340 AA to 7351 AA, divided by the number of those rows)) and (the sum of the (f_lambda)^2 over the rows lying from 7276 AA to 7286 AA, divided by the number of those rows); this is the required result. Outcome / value 2604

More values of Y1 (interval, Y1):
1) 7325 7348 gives 13.51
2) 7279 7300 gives 13.59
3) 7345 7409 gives 13.38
